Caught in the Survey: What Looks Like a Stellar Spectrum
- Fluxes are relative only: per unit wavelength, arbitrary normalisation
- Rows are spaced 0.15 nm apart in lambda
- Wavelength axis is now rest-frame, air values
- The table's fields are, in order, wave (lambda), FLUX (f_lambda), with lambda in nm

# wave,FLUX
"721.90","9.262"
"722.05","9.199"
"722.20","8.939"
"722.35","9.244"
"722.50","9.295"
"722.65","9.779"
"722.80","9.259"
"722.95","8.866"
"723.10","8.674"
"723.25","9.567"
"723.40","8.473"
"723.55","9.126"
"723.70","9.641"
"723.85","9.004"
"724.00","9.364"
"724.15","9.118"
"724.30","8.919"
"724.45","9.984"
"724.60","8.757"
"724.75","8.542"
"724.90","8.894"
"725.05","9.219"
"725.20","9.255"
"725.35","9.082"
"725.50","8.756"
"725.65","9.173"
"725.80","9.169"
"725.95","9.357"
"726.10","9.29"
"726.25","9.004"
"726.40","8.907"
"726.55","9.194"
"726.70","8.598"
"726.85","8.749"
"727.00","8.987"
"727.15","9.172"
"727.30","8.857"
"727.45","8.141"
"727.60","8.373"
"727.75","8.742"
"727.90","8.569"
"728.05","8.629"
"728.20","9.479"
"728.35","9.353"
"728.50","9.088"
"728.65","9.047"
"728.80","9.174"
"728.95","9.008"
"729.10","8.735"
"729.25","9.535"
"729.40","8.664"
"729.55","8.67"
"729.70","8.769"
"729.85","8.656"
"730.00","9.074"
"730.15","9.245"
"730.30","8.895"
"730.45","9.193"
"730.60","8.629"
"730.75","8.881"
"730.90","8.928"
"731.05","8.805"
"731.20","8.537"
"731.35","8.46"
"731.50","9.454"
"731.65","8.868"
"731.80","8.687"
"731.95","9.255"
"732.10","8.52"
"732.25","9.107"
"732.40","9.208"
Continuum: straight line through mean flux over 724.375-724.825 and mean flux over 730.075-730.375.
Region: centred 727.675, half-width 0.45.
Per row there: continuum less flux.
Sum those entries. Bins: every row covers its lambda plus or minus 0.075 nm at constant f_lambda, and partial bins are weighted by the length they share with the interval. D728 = 3.2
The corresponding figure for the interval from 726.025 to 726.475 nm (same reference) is 0.1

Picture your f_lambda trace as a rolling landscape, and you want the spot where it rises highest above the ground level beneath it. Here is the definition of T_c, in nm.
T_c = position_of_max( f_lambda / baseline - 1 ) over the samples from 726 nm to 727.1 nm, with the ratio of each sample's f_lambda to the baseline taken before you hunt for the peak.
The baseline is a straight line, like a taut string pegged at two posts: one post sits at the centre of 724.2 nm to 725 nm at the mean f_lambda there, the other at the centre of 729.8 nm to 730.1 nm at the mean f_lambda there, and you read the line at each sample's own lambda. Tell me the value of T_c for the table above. 726.10 nm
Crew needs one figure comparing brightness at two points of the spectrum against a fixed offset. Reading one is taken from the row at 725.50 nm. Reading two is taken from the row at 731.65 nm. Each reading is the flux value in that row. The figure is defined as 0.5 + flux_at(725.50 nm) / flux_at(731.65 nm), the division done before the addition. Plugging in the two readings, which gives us 1.49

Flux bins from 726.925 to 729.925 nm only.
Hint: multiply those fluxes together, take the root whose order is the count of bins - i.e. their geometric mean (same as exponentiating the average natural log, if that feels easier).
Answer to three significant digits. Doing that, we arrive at 8.88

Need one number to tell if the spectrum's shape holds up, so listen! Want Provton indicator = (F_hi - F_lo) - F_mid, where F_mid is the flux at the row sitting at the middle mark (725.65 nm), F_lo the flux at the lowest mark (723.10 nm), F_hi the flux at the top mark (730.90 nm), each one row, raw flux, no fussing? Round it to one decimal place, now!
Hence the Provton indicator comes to -8.9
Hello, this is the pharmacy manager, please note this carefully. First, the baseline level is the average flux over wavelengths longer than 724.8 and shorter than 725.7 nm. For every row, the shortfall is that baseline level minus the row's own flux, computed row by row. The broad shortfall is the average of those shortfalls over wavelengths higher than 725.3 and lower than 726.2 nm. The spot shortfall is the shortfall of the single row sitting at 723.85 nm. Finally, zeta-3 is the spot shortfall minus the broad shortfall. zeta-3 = 0.1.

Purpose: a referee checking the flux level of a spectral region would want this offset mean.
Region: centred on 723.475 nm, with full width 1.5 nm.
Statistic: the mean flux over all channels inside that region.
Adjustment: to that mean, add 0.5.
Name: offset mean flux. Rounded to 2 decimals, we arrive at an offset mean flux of 9.61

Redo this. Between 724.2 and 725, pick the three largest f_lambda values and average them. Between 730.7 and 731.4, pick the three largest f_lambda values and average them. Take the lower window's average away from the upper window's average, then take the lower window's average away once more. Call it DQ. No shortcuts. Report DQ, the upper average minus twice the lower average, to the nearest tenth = -9.7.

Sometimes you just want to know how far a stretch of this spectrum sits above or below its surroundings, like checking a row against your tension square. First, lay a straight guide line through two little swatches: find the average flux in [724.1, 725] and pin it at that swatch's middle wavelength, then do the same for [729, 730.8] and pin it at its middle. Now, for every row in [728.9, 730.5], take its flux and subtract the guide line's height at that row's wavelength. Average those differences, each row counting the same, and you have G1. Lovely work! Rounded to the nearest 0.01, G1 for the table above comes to 0.03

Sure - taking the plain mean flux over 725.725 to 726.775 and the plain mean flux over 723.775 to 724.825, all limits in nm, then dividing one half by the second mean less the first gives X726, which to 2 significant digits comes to 21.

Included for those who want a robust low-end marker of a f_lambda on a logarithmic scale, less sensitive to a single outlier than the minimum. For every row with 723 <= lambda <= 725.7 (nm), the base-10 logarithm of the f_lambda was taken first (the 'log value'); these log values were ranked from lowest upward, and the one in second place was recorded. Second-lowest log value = 0.932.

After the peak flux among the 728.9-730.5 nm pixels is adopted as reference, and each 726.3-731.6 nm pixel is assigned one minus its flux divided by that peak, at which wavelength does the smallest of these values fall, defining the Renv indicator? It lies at 729.25 nm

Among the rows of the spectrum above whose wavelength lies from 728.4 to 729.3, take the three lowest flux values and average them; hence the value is 8.93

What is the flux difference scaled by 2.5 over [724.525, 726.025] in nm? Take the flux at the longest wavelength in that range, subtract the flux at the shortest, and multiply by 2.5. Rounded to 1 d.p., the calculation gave 1.5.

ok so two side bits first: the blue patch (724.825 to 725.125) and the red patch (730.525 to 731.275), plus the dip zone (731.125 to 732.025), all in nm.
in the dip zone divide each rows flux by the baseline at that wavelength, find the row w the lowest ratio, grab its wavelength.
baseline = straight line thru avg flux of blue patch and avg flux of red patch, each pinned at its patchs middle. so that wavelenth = 731.35 nm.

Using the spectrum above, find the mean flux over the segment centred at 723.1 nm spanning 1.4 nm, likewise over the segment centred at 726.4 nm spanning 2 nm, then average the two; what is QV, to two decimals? 9.10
